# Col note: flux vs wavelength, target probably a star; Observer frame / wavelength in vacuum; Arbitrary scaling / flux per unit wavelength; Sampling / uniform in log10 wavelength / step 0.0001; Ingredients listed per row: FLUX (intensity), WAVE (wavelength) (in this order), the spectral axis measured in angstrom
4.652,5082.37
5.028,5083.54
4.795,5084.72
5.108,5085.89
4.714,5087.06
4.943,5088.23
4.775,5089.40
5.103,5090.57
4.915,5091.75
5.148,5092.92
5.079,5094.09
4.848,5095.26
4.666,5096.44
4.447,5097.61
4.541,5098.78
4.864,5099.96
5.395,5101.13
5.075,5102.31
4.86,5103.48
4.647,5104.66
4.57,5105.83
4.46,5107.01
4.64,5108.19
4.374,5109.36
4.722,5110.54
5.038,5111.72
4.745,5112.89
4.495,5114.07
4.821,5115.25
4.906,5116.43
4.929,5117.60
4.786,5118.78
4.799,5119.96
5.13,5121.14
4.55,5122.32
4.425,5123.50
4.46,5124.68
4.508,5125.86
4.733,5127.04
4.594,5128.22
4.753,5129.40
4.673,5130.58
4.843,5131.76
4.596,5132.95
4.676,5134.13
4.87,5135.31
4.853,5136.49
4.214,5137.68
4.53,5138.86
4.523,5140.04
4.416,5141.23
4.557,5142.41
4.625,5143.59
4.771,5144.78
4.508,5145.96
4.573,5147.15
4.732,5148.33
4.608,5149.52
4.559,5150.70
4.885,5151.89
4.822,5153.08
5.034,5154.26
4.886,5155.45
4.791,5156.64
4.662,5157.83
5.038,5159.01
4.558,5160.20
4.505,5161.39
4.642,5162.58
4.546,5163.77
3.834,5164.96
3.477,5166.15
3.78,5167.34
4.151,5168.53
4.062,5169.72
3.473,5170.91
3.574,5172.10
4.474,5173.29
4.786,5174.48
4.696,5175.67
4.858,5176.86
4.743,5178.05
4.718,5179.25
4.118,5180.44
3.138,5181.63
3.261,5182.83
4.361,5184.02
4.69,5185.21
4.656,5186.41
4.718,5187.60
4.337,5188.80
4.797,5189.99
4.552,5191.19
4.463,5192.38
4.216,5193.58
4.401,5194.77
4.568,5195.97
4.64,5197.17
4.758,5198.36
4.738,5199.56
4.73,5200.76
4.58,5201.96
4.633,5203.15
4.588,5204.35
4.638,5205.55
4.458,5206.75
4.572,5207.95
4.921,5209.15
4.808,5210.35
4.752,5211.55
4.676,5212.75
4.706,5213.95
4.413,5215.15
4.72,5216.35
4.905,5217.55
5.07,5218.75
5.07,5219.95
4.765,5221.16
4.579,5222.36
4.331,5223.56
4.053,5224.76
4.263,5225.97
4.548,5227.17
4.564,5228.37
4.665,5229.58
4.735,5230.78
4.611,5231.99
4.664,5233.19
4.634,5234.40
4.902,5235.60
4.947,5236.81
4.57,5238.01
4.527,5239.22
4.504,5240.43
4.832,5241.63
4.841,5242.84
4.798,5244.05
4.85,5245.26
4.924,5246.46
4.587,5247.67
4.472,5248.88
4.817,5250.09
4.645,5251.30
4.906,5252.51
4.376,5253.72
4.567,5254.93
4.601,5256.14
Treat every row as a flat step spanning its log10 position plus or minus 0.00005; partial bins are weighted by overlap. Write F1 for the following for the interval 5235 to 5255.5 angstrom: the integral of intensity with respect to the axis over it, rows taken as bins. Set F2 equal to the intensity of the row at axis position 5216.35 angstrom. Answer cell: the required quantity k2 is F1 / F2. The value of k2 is 20.5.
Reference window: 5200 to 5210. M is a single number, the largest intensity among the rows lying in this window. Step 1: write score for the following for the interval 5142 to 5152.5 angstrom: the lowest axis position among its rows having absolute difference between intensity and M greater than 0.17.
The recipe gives 5142.41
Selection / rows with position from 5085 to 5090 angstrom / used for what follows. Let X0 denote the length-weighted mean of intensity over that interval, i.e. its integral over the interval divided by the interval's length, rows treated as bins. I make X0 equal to 4.89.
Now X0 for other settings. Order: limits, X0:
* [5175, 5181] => 4.63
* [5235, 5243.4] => 4.73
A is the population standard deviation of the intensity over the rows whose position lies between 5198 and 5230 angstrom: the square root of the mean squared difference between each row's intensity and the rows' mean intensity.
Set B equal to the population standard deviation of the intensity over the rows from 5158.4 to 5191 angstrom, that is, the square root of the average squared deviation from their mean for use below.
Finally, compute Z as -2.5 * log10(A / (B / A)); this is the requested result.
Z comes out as 2.6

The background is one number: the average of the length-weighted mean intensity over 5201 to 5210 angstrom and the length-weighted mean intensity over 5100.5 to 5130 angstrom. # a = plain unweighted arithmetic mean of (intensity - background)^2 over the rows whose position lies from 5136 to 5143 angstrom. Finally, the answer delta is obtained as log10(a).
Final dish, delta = -1.18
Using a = 0.065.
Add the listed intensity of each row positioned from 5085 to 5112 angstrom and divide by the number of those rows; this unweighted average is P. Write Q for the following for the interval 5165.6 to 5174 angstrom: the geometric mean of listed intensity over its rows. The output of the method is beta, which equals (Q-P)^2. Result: 0.967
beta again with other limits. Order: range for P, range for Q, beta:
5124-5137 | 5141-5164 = 0.000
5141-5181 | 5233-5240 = 0.049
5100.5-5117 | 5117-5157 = 0.008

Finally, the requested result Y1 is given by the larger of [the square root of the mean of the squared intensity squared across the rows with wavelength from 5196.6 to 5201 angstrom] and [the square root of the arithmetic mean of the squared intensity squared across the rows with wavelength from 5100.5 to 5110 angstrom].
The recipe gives 22.9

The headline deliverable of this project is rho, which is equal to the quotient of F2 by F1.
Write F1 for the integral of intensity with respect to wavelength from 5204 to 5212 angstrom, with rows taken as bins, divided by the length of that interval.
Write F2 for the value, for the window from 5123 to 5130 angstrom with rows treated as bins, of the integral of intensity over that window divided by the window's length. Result 0.98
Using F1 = 4.68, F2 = 4.58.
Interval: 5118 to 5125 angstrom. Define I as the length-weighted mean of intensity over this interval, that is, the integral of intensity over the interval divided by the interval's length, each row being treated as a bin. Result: 4.70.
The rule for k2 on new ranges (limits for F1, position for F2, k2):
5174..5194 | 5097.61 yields 19.9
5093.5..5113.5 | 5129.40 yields 20.0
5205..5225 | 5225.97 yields 22.0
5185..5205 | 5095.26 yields 18.9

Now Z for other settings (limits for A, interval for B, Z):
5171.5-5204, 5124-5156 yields -0.1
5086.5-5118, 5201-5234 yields 1.4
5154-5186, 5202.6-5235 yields -0.4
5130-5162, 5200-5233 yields 2.0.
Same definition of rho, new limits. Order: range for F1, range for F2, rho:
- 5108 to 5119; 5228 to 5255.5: 0.99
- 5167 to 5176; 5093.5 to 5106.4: 1.17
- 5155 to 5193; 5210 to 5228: 1.07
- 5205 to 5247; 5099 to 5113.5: 1.02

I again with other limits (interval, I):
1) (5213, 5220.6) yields 4.81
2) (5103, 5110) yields 4.59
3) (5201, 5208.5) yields 4.59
